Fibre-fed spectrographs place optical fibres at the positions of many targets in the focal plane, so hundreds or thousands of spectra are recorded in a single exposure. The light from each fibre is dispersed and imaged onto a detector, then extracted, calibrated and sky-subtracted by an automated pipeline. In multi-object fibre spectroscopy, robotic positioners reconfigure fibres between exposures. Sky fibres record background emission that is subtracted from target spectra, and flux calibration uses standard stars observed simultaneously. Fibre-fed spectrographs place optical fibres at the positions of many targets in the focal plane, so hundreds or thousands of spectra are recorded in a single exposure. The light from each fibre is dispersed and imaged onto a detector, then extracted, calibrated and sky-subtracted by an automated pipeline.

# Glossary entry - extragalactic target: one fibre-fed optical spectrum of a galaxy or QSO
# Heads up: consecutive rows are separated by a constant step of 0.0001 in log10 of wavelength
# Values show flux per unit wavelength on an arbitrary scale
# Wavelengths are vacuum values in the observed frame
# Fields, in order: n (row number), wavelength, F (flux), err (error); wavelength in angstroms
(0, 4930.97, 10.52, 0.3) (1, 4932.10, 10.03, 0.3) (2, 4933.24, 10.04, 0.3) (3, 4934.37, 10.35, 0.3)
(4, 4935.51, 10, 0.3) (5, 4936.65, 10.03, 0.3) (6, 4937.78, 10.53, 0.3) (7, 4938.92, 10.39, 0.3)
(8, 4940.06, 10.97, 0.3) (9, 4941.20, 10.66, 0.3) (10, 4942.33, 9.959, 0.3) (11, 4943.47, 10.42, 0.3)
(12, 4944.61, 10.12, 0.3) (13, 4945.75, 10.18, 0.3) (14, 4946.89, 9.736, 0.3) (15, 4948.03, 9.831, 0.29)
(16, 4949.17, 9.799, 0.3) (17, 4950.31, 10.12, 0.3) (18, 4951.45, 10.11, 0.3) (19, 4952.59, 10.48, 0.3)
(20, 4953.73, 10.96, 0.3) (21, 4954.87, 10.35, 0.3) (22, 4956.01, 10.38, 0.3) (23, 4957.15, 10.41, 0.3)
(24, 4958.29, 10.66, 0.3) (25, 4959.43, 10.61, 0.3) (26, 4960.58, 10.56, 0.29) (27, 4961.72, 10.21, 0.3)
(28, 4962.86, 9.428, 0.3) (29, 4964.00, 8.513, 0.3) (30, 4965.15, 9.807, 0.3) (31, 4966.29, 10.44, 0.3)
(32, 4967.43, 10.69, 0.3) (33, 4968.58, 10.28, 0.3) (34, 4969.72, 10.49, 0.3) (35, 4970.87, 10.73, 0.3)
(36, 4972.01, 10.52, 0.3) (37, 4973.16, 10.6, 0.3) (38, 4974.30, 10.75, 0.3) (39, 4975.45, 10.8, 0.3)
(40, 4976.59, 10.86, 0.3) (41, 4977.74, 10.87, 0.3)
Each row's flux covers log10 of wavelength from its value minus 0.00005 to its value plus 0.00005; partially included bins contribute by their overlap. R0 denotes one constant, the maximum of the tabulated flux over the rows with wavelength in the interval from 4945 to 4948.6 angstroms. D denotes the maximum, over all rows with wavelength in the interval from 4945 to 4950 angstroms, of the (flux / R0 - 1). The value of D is 0.00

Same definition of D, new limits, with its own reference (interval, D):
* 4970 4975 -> 0.06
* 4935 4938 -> 0.03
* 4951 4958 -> 0.08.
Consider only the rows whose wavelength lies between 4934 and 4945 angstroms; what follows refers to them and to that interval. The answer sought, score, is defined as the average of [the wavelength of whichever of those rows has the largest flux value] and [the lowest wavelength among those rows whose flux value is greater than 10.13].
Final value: 4937.2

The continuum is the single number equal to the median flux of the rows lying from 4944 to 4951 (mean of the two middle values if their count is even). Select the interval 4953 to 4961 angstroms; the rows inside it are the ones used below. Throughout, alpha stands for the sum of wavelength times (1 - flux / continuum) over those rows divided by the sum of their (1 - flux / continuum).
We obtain 4957.0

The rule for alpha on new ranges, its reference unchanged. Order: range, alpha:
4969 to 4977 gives 4973.5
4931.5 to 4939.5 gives 4936.8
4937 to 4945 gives 4940.4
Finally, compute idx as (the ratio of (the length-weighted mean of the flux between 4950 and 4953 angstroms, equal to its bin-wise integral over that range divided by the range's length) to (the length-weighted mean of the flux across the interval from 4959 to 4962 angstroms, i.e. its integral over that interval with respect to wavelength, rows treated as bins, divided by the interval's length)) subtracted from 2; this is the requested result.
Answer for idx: 1.021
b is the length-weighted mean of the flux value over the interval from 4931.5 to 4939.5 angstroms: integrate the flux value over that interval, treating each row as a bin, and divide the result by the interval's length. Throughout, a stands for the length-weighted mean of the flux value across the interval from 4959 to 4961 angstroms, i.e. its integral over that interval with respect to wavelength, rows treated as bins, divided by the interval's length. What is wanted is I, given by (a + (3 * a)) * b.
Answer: 430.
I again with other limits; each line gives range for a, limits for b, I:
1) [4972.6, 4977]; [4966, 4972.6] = 453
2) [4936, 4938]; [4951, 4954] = 430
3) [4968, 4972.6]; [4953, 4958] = 442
